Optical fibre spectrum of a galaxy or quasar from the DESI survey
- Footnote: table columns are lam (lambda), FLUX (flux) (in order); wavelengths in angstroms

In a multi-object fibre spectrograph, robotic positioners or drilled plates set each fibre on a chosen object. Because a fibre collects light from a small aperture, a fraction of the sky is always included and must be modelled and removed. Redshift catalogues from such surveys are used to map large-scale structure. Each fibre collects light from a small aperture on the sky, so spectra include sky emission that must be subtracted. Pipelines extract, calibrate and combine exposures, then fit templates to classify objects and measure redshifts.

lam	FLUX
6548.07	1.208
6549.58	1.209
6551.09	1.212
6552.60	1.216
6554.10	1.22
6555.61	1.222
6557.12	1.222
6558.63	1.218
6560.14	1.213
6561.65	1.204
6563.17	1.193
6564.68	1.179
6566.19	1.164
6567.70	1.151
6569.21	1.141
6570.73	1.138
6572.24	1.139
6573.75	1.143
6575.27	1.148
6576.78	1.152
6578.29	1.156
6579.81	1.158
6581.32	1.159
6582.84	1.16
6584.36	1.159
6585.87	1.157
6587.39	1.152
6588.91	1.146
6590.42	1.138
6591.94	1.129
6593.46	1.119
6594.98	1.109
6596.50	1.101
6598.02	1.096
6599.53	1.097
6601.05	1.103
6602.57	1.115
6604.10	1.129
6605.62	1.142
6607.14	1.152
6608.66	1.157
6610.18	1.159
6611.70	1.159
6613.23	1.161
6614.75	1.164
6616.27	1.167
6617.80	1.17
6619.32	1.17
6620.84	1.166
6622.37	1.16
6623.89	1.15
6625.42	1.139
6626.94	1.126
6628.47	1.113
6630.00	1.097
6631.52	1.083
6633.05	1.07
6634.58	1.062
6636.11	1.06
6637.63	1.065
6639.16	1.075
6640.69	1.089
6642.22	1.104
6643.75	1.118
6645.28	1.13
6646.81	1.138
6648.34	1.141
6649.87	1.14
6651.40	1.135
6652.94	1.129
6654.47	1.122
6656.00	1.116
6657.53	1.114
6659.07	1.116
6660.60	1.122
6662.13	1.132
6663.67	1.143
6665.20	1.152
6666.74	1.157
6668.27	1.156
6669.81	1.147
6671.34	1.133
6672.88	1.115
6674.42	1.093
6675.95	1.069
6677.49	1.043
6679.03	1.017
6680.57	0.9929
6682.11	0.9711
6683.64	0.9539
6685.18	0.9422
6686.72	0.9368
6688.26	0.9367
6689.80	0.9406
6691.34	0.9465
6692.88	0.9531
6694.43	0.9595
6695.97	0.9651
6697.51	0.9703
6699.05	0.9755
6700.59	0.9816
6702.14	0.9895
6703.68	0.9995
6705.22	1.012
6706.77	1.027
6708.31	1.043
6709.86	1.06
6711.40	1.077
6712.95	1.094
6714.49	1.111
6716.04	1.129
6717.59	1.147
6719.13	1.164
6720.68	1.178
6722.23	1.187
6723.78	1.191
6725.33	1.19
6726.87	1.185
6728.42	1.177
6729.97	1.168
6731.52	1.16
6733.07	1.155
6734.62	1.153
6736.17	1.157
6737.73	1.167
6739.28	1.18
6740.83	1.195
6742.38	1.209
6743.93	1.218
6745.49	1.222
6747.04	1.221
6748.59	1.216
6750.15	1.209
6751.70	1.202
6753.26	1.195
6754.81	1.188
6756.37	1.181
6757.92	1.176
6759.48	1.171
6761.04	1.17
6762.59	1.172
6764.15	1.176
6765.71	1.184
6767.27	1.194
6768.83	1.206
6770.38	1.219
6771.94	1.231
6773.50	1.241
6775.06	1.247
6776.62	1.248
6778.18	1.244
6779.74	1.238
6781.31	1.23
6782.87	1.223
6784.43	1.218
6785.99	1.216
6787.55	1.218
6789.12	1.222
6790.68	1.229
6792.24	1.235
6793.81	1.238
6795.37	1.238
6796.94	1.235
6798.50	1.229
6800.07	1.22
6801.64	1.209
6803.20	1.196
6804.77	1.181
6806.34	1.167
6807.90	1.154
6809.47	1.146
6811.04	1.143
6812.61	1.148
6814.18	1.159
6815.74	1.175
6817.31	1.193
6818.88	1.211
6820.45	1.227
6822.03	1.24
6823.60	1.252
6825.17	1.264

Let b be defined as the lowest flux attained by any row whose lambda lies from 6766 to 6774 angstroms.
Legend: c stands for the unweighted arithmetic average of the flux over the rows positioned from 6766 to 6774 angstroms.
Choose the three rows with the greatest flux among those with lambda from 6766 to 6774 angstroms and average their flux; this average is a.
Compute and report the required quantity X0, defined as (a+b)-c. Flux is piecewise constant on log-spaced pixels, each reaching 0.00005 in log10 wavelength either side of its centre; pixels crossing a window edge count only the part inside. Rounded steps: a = 1.23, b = 1.194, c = 1.22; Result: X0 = 1.21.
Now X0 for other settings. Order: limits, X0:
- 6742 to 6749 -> 1.21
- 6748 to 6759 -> 1.19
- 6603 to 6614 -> 1.14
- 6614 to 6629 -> 1.13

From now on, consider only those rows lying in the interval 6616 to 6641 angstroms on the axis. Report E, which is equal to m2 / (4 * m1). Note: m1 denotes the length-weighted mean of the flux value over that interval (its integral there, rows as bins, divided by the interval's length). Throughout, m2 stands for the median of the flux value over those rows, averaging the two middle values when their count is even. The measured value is 0.250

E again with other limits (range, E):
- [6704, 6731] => 0.255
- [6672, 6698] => 0.244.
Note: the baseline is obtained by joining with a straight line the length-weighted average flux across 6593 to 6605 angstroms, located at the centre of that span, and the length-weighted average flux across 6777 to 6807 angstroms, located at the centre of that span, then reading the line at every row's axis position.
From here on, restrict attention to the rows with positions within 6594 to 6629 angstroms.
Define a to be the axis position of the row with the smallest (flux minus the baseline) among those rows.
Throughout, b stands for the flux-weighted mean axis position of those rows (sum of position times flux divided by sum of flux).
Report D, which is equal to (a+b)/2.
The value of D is 6620.2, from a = 6628.47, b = 6611.8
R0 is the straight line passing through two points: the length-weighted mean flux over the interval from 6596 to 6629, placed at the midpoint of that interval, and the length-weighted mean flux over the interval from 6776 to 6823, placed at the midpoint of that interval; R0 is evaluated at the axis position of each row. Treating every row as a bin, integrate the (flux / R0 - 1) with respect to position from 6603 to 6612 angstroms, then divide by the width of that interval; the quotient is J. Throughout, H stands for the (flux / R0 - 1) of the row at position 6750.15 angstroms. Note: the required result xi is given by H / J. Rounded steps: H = 0.02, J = 0.01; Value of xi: 2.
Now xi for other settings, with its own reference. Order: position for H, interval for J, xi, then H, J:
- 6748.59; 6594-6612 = -2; 0.02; -0.01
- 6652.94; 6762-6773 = -10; -0.02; 0.00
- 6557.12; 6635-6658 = -2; 0.09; -0.04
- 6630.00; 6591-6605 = 2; -0.04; -0.02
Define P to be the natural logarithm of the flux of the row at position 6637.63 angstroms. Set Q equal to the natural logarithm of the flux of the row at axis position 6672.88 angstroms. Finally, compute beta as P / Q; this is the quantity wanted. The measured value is 0.58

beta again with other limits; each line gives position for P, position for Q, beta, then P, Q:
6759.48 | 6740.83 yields 0.89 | 0.158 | 0.178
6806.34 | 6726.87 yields 0.91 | 0.154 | 0.170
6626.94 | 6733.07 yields 0.82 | 0.119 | 0.144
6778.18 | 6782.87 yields 1.08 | 0.218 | 0.201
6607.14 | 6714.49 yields 1.34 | 0.141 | 0.105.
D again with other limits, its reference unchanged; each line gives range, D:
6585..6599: 6594.9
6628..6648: 6636.9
